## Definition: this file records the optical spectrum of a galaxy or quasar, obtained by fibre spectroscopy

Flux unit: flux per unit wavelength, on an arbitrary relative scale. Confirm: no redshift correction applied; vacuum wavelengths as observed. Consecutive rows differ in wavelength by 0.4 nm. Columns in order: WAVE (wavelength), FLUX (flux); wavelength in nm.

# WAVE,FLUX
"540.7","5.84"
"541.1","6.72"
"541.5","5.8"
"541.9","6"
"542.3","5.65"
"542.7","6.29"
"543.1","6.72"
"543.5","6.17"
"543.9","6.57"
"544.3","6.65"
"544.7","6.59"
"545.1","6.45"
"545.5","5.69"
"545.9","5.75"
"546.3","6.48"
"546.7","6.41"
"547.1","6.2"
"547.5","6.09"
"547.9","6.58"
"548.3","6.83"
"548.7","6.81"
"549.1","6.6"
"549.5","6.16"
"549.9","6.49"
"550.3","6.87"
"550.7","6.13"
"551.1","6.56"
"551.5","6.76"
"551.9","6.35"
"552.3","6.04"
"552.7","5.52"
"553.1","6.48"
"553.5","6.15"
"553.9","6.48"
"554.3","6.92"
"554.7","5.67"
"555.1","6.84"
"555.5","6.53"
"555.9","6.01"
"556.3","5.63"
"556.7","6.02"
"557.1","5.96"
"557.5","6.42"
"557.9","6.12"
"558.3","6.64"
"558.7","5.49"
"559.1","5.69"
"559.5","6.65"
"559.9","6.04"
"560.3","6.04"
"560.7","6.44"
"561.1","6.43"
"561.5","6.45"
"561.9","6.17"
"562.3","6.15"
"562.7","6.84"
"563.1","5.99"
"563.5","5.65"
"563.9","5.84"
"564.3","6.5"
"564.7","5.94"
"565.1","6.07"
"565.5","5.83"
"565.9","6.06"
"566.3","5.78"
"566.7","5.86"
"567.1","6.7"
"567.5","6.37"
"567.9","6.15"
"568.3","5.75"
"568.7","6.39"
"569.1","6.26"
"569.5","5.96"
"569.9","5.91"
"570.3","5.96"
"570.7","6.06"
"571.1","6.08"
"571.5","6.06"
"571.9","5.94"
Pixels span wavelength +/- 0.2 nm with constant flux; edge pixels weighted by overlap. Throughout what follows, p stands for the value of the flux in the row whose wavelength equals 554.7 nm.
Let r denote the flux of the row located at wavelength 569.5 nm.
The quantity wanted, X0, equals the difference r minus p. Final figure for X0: 0.3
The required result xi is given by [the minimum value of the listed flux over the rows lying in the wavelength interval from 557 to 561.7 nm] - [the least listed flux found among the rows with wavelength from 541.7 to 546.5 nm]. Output -0.16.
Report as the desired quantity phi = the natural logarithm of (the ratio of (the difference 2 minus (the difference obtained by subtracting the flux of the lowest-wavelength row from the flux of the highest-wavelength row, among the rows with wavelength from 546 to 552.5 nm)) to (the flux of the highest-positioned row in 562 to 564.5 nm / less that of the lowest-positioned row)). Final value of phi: 1.94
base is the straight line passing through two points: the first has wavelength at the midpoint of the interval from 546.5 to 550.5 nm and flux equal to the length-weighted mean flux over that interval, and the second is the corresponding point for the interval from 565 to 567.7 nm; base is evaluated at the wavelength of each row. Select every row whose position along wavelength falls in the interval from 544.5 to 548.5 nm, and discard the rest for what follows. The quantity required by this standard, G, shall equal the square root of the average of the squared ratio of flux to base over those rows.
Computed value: 0.96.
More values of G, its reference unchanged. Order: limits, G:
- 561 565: 1.00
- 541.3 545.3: 0.95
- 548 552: 1.01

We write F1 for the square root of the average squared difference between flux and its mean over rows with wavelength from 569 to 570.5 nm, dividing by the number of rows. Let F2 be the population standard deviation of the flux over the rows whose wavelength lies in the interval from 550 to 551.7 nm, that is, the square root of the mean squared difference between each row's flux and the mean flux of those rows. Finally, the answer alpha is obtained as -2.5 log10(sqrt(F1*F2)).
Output 1.8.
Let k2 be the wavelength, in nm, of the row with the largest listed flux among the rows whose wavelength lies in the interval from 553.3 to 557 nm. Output 554.3 nm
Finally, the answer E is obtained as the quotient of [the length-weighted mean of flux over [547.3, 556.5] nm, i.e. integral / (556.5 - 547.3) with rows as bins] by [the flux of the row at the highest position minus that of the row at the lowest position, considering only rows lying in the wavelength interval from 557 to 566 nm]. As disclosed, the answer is 64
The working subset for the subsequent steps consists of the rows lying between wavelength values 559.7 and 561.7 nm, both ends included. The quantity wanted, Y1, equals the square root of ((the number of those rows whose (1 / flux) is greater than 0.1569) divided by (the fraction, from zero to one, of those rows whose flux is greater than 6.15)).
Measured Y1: 1.83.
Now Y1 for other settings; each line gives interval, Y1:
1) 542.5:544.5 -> 1.41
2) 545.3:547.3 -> 2.24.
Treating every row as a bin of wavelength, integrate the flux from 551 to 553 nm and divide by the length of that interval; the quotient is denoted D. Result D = 6.24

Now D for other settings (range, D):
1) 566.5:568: 6.28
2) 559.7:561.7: 6.28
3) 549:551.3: 6.46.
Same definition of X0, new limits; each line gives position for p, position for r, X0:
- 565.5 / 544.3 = 0.8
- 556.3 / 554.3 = 1.3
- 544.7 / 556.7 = -0.6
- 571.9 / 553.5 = 0.2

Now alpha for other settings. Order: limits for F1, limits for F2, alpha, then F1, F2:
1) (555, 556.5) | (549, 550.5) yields 1.2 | 0.466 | 0.254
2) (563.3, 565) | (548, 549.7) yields 1.3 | 0.316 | 0.270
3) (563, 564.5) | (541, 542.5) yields 1.1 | 0.315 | 0.410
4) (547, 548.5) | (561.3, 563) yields 1.4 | 0.296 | 0.279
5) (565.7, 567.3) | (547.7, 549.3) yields 1.7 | 0.361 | 0.115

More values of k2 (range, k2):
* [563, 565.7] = 564.3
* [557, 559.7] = 559.5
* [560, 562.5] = 561.5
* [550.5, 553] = 551.5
